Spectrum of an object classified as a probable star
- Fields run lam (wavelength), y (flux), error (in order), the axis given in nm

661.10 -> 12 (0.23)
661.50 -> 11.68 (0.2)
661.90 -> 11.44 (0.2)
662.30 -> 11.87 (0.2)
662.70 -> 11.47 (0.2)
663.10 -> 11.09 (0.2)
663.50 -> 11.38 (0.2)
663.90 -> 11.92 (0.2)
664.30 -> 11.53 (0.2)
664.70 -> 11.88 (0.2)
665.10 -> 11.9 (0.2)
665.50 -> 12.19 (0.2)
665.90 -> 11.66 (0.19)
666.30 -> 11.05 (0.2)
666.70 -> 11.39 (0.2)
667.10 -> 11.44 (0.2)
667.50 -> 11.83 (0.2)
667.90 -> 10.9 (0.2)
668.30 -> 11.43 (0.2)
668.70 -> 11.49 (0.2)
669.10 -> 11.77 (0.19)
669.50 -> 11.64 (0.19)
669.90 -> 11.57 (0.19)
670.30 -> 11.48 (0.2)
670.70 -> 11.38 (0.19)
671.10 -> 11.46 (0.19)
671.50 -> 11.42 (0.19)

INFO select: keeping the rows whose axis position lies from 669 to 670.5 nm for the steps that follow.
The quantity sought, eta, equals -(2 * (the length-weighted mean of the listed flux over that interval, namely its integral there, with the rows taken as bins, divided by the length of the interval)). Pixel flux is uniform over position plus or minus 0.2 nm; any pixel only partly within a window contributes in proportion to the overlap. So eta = -23.2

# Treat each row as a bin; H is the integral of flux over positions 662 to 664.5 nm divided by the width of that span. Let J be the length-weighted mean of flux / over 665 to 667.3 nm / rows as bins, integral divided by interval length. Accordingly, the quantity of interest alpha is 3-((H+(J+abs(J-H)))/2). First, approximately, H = 11.54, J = 11.6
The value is -8.59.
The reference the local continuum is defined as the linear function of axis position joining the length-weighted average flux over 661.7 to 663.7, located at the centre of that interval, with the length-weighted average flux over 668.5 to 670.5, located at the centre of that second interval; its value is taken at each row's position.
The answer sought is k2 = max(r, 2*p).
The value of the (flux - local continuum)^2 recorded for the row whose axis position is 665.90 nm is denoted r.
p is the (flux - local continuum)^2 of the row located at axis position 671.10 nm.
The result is 0.1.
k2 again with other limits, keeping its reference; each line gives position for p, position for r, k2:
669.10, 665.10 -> 0.2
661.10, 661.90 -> 0.7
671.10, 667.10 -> 0.1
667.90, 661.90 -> 0.9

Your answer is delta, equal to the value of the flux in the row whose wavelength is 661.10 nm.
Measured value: 12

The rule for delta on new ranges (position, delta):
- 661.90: 11.44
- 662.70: 11.47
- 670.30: 11.48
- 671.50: 11.42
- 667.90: 10.9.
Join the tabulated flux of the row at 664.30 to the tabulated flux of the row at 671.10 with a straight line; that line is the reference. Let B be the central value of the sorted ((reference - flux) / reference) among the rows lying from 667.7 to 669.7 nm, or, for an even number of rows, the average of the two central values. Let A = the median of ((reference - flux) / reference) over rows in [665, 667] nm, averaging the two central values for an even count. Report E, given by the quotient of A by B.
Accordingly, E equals 27.6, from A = -0.013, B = 0.000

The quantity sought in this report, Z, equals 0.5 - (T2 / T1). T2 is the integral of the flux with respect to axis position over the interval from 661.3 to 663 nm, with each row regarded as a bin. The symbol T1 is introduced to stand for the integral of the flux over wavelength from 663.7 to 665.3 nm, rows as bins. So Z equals -0.54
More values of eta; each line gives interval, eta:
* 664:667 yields -23.3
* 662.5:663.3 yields -22.6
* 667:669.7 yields -23.0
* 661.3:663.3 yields -23.0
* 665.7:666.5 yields -22.7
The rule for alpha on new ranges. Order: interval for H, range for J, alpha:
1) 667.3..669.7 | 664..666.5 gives -8.71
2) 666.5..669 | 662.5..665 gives -8.56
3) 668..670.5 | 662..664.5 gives -8.54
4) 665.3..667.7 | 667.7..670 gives -8.59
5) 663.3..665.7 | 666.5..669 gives -8.80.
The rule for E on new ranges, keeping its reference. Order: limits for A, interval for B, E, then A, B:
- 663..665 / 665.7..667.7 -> 0.0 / 0.000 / 0.005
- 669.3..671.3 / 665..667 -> 0.1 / -0.001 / -0.013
